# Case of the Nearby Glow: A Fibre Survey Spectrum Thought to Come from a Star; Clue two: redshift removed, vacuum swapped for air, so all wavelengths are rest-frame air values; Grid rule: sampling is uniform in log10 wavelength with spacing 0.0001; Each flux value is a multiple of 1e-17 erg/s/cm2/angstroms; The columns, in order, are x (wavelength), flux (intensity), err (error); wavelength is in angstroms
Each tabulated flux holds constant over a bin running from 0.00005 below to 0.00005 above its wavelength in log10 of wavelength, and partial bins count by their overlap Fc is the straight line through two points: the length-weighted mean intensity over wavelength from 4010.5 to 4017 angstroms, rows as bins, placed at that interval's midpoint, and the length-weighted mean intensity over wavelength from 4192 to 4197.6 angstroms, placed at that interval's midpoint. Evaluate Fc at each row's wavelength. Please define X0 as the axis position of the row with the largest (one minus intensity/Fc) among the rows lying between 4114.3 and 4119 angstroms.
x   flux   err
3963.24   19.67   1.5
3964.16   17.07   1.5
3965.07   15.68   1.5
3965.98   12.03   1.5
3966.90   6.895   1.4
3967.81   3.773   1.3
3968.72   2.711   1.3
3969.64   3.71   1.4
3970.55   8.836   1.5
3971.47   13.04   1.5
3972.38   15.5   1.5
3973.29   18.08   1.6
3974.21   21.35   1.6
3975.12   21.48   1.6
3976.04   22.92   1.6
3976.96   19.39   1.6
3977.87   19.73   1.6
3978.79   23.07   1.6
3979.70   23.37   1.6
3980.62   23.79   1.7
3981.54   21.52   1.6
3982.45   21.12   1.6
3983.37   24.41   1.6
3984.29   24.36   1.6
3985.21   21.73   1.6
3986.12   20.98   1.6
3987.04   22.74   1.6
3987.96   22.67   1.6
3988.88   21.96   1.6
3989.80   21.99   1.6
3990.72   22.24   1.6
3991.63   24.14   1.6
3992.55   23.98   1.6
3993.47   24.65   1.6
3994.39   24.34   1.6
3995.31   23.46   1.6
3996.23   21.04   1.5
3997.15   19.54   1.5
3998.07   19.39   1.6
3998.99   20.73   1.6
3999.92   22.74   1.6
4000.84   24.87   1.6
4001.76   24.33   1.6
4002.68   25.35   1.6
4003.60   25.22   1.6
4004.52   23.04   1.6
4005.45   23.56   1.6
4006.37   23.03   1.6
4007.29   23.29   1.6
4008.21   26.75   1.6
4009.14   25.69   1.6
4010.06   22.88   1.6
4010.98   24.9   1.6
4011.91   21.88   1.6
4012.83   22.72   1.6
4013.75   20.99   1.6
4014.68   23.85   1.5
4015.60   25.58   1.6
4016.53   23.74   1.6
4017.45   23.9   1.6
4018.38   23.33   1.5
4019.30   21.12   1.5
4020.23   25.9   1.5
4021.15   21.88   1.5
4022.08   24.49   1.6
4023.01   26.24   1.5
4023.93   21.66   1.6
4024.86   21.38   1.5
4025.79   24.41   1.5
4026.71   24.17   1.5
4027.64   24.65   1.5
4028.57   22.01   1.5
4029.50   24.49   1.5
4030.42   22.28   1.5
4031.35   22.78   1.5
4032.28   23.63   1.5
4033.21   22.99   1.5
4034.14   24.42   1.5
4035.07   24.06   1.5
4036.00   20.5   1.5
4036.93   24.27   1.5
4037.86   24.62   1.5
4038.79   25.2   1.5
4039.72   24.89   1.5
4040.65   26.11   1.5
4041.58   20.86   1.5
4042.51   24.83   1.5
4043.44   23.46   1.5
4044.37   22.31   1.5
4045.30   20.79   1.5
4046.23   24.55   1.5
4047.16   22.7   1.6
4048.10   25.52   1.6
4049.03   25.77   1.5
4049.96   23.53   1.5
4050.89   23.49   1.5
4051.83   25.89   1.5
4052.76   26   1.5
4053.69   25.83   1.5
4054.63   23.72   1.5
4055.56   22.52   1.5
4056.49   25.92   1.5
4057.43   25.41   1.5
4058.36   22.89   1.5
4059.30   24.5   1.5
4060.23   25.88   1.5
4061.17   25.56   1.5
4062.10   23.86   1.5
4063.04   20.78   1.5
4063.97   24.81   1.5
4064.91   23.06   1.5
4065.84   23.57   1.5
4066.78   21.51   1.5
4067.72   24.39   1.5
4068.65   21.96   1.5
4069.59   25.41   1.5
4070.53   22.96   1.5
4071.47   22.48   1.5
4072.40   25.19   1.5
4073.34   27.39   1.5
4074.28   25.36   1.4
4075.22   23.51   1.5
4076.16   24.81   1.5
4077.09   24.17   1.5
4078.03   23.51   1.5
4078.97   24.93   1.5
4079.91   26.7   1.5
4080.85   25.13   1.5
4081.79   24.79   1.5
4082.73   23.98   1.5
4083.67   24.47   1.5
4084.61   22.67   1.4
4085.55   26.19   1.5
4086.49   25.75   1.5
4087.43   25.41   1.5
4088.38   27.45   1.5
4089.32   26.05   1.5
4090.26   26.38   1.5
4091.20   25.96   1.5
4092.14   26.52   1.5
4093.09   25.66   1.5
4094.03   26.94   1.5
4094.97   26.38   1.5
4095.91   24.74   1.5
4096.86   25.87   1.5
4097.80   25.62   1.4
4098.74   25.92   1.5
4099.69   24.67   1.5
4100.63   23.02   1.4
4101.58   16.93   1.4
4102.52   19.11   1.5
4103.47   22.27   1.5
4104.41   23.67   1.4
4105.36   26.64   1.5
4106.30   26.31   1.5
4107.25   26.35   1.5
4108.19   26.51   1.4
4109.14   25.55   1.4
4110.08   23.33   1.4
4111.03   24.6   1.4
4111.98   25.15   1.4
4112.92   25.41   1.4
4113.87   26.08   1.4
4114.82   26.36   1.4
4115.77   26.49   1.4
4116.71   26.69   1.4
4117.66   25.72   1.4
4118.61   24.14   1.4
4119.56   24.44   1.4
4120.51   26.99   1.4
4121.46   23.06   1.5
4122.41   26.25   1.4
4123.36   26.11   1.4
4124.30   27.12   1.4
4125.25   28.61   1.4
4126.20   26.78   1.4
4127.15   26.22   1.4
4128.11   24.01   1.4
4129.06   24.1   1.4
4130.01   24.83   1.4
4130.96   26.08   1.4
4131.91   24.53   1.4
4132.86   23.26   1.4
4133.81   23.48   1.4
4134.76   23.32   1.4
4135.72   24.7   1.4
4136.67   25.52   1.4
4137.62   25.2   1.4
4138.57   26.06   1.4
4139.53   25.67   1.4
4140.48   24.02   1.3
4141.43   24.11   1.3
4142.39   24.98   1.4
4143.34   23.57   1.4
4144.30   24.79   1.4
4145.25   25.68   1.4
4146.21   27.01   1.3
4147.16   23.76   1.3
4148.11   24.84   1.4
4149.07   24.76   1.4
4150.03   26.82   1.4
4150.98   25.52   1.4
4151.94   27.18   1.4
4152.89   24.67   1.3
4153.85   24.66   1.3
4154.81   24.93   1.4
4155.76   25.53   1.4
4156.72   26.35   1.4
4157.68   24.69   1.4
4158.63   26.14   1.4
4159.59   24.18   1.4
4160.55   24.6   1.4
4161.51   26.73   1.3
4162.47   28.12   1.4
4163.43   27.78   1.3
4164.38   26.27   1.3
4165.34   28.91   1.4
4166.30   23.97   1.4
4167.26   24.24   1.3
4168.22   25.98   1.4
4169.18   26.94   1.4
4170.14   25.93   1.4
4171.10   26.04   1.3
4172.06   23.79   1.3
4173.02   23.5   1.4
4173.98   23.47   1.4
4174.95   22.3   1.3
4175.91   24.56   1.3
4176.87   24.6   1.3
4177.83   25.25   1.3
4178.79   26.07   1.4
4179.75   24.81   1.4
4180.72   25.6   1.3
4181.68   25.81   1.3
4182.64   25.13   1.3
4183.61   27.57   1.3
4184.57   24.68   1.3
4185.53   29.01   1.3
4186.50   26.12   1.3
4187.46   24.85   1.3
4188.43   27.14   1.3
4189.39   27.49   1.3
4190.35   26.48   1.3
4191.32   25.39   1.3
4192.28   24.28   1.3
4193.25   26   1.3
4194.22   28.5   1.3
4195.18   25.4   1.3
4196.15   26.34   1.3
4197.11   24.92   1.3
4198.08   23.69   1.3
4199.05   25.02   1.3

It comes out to 4118.61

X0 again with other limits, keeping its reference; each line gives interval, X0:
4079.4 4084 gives 4082.73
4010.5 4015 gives 4013.75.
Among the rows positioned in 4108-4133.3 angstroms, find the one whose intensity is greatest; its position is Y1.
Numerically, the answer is 4125.25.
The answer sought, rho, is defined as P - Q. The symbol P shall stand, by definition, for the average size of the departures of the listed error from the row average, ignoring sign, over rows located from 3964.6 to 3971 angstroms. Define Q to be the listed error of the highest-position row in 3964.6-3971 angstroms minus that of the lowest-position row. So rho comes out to 0.07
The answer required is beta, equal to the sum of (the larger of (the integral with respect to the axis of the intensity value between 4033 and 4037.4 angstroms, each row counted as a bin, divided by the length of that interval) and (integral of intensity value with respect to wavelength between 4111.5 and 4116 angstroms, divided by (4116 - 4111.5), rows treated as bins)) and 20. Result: 45.84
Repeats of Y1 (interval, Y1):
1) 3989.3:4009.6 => 4008.21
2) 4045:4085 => 4073.34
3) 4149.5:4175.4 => 4165.34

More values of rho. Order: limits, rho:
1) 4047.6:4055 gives 0.12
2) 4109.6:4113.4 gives 0.00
